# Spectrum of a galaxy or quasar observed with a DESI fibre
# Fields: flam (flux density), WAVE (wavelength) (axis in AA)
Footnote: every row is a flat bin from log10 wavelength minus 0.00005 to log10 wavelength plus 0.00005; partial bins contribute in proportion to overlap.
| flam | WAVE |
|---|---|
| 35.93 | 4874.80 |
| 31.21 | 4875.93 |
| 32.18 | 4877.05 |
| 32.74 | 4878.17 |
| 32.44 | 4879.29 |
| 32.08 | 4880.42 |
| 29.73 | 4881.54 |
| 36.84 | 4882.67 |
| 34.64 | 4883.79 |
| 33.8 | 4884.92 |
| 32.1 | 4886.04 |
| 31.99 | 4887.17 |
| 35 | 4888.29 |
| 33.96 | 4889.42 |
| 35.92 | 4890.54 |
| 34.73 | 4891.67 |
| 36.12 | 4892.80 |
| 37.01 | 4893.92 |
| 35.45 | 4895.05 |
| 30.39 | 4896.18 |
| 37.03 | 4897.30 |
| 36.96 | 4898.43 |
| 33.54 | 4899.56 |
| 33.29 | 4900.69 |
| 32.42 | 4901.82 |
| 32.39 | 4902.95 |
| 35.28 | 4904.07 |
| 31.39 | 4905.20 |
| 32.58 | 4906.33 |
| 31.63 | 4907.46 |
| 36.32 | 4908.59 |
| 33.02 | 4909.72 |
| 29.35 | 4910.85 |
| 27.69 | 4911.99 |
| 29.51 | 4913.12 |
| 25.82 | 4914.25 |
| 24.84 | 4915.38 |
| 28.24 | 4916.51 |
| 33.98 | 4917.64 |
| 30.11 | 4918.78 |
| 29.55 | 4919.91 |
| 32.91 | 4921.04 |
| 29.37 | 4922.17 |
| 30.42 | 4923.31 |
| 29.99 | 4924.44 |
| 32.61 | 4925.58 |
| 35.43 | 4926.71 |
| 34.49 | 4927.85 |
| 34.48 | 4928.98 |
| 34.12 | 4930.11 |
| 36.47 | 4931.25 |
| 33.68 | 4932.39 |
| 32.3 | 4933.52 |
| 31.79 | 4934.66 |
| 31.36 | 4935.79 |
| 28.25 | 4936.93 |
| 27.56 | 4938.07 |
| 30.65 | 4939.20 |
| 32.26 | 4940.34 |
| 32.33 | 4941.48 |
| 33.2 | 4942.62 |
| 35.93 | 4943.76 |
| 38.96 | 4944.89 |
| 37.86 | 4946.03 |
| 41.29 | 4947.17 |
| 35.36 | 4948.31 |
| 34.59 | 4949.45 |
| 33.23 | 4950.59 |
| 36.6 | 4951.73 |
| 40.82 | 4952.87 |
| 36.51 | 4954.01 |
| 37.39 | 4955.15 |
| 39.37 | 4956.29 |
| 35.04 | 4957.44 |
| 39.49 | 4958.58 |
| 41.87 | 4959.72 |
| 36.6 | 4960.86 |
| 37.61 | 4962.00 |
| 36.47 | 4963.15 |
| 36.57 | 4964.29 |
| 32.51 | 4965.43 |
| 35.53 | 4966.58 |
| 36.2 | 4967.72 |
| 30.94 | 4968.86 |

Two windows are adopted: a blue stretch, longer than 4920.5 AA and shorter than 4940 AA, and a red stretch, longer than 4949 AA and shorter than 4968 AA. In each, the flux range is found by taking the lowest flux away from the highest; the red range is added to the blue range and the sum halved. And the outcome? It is 9.1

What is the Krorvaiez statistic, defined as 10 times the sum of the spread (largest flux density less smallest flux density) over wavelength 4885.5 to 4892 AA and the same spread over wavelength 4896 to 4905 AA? 106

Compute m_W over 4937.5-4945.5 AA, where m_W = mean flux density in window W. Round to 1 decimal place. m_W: 33.0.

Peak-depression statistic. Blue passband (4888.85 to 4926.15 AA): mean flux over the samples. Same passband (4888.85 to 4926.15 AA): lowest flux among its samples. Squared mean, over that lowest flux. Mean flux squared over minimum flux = 42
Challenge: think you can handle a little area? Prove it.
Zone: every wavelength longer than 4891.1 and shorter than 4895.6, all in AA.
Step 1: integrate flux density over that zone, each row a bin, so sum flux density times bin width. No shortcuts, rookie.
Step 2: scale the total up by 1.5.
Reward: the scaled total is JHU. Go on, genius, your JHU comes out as 242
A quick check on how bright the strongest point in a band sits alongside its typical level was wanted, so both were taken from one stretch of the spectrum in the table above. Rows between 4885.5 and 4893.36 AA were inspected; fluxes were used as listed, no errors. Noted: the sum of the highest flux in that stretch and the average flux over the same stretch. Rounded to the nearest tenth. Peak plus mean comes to 70.4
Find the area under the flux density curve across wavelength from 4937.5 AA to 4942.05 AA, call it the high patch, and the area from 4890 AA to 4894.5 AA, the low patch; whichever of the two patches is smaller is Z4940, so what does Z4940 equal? 140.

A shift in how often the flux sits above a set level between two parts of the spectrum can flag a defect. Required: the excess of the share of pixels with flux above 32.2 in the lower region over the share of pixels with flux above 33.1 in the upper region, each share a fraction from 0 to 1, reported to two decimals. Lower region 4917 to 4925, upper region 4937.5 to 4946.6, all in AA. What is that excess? -0.21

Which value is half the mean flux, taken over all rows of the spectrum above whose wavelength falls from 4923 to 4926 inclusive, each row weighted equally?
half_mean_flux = 15.5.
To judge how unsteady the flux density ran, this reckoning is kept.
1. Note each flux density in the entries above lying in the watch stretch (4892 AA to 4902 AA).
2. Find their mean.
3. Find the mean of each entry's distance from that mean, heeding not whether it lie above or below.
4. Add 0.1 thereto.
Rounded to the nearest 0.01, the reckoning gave 2.13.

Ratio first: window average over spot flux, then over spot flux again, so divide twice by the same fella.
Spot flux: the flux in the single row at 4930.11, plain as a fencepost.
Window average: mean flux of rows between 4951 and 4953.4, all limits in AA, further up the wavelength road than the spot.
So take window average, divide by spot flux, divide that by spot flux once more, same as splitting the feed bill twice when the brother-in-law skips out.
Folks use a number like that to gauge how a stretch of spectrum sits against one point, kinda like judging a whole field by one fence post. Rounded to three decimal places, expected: 0.033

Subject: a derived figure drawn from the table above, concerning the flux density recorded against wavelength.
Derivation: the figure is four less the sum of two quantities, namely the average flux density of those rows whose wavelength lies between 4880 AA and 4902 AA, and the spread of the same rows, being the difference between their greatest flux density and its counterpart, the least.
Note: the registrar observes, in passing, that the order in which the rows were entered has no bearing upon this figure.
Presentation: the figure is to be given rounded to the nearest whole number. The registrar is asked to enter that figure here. -37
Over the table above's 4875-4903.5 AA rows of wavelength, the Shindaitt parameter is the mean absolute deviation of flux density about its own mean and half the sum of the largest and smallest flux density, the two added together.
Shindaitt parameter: 35.2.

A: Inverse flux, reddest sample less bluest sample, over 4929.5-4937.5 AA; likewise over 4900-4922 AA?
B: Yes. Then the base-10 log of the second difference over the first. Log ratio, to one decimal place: -1.2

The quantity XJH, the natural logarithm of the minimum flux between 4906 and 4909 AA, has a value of 3.45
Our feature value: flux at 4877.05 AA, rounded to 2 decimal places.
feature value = 32.18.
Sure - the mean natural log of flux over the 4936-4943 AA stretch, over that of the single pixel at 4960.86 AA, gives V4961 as 0.95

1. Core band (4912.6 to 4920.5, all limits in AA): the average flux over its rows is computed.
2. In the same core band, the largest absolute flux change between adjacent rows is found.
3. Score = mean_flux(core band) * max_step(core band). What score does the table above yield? 166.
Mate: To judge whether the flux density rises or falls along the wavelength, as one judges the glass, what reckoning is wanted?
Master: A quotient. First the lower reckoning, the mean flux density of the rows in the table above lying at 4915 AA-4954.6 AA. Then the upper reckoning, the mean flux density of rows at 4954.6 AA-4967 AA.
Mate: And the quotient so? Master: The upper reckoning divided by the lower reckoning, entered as 1.12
